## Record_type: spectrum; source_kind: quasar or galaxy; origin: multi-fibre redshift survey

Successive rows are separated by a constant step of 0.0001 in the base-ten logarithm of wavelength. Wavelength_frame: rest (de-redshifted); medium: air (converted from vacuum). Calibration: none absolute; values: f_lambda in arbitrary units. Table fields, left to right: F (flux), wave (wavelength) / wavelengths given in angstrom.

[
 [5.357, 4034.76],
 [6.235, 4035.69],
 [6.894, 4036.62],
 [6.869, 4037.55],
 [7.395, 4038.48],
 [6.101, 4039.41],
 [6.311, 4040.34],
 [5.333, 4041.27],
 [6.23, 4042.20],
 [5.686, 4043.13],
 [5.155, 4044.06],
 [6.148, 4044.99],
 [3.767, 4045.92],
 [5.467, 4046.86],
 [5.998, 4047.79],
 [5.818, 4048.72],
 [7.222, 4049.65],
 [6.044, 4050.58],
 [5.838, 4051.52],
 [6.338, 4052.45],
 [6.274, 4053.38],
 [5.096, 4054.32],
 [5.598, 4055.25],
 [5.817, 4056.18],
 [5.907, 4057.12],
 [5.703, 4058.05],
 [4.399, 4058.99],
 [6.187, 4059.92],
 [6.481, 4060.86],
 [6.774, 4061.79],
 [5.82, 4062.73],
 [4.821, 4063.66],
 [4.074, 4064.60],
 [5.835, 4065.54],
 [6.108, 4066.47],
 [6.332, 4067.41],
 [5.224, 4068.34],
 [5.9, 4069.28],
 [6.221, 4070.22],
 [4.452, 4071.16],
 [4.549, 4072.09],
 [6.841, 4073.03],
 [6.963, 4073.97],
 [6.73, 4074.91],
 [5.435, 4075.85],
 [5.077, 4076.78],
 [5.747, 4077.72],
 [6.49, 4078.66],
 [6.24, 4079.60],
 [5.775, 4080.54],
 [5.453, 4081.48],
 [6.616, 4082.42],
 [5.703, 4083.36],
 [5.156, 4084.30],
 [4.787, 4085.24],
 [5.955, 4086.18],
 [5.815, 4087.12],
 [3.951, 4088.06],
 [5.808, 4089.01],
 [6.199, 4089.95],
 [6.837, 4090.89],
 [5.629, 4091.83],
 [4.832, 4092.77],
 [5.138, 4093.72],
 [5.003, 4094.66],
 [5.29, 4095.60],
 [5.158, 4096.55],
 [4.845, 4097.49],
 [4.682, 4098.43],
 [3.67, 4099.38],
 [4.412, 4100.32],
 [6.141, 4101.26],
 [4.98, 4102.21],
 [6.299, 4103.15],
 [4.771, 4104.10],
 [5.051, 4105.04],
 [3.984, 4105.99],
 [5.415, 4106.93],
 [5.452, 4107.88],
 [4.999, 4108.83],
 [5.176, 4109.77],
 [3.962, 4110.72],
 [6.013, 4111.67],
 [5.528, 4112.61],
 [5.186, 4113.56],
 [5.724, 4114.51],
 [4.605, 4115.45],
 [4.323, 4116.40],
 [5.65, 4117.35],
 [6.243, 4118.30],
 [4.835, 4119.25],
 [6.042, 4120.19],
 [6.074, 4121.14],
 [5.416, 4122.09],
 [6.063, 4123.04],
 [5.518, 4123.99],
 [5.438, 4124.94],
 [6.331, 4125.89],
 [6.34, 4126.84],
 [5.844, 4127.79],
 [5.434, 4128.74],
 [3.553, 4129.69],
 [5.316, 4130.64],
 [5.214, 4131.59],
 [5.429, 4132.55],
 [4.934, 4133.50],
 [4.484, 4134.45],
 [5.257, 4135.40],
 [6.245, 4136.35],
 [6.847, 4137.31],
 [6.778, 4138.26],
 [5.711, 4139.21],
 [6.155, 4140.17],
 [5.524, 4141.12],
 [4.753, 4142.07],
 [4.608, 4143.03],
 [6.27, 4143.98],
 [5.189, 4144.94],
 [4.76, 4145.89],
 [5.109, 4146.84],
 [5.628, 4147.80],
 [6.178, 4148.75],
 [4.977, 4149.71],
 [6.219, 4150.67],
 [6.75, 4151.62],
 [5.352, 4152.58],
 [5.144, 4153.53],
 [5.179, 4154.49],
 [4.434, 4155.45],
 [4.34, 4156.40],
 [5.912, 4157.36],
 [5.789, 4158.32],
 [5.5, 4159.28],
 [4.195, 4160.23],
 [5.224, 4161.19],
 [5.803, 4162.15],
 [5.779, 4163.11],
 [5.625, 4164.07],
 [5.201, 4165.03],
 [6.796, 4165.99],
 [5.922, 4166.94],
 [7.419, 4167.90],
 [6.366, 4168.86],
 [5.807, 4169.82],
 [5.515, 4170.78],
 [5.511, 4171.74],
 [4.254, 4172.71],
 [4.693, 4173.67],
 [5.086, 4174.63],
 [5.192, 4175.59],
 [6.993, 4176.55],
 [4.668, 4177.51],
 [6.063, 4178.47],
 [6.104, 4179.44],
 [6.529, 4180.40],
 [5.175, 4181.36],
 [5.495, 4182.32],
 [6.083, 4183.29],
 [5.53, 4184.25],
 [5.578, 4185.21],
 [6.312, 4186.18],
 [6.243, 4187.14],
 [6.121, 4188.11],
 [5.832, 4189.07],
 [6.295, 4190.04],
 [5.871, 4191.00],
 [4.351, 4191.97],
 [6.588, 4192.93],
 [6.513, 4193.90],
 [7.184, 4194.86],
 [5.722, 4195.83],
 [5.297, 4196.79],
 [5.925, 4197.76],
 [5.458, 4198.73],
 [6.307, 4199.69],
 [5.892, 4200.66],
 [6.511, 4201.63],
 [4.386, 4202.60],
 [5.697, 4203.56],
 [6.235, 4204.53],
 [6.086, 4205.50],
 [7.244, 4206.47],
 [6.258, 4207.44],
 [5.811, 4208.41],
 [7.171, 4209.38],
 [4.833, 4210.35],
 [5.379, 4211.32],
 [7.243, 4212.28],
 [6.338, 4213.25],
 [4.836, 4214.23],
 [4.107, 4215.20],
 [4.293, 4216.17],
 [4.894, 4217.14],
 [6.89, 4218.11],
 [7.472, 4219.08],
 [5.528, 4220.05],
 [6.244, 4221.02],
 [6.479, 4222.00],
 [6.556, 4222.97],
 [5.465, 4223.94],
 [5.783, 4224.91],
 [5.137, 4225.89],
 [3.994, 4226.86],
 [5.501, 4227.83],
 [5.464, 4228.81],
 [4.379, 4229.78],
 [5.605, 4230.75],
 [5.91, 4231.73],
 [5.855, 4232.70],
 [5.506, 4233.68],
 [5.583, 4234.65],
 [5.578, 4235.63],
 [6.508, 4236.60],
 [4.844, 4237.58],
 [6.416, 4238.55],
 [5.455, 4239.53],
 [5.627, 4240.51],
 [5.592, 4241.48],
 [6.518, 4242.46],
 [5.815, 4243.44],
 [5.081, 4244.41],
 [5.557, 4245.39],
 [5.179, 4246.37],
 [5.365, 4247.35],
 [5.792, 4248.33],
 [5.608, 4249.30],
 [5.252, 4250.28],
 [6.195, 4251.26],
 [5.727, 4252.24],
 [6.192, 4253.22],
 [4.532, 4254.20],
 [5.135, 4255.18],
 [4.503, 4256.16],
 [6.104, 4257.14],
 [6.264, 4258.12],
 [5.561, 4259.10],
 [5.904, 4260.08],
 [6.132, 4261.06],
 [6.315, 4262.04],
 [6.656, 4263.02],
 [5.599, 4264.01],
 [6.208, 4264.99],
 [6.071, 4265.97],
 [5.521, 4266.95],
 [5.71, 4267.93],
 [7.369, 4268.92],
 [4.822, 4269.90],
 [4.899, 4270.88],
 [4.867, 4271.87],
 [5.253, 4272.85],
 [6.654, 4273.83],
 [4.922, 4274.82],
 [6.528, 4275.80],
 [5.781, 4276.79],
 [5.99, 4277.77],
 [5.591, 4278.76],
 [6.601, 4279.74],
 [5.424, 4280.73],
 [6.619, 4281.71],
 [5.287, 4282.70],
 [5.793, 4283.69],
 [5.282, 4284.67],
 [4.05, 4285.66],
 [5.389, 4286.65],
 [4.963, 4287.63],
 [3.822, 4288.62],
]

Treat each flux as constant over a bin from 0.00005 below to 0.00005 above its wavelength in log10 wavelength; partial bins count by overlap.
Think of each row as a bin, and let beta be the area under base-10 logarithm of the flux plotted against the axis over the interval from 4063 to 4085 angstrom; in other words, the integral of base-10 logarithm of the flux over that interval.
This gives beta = 16.6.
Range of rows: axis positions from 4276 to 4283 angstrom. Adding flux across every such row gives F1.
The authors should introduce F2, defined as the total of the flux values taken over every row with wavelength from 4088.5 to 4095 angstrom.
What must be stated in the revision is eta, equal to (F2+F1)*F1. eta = 3334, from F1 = 41.3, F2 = 39.4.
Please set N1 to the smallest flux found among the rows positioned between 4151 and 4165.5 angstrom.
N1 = 4.195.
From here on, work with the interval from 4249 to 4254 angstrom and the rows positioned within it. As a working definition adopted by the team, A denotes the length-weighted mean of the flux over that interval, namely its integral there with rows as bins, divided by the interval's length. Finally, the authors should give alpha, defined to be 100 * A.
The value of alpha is 572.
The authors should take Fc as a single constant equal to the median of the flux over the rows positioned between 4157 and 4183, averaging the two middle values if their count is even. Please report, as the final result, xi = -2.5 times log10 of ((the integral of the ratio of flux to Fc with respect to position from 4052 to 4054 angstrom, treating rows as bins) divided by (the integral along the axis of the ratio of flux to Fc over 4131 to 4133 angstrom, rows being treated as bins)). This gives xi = -0.17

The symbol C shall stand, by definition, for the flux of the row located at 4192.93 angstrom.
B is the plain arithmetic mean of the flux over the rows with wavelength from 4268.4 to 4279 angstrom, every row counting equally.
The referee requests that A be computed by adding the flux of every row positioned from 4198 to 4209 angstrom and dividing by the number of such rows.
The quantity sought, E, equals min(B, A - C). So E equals -0.6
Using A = 6.0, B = 5.7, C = 6.588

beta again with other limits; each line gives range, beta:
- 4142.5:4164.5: 16.0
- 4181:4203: 16.8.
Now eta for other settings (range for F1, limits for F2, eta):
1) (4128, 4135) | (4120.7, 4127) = 2596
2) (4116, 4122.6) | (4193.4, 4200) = 3125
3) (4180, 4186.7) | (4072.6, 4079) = 3418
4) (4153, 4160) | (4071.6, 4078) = 2818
